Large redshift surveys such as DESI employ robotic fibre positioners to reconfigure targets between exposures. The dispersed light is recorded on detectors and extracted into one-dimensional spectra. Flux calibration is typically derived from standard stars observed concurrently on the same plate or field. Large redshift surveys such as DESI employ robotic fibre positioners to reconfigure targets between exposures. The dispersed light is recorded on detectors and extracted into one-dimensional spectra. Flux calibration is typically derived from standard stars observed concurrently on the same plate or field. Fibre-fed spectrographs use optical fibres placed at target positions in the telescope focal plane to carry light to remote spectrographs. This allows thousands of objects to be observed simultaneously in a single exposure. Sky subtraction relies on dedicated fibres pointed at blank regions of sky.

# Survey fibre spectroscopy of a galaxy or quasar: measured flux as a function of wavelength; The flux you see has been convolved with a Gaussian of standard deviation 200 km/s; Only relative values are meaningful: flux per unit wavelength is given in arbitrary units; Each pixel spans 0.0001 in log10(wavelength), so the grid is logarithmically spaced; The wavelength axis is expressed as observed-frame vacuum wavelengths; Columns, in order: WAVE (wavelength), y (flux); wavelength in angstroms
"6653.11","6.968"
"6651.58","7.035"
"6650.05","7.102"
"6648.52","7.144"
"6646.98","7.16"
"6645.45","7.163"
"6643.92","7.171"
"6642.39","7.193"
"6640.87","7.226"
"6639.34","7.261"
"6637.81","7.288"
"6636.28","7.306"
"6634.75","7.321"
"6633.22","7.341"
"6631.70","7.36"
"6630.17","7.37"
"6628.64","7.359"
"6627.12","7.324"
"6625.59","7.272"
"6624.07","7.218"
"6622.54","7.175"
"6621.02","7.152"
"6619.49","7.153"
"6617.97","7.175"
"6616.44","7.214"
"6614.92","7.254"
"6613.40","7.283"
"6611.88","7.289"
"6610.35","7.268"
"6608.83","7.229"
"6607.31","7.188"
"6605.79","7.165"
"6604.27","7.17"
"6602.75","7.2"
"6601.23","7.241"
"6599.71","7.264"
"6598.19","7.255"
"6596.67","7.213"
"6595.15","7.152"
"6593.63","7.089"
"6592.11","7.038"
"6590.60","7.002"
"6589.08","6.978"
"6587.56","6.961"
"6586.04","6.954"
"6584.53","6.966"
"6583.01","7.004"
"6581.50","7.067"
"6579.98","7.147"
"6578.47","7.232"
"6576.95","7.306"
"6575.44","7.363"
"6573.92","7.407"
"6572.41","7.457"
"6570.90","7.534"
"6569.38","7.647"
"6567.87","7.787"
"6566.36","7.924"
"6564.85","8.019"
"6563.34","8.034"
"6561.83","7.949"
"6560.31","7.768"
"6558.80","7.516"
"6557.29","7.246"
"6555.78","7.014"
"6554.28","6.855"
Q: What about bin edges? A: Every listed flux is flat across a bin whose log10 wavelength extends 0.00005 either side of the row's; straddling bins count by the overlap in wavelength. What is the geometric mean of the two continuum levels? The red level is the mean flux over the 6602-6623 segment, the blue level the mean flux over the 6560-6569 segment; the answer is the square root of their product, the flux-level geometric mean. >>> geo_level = 7.55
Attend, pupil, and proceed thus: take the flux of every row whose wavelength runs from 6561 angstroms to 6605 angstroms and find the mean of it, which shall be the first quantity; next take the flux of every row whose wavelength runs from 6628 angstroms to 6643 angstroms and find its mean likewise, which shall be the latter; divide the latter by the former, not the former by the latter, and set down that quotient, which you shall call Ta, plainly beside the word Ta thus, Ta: 1.00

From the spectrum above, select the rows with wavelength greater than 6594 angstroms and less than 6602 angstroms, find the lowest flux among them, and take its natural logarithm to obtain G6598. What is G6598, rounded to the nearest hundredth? 1.97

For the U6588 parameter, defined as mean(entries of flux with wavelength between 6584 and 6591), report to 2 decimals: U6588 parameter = 6.97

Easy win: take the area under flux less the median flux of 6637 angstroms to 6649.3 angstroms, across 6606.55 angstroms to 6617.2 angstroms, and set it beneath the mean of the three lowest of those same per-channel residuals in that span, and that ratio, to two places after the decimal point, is 0.04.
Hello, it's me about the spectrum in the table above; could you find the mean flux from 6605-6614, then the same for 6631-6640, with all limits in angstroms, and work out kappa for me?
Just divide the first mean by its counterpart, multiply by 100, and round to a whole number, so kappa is 99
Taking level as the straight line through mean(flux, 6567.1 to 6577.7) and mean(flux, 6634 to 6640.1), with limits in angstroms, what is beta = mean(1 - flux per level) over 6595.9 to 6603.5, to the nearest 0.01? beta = 0.02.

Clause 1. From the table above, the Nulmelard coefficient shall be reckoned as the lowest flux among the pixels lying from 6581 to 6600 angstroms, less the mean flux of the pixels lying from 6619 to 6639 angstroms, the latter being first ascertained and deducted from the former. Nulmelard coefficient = -0.33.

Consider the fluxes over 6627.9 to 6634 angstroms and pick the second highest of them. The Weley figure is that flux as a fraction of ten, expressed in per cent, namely 73.6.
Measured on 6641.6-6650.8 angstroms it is 71.7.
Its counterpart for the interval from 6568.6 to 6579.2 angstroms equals 75.3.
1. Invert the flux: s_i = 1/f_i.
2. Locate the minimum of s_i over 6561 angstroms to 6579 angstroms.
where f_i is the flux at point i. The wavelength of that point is 6563.34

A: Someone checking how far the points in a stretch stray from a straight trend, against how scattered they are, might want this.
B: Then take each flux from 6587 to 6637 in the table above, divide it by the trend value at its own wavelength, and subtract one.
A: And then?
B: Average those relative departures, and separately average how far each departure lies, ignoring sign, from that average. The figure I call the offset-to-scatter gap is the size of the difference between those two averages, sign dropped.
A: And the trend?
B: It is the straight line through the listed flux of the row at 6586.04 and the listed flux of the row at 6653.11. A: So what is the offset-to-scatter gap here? 0.025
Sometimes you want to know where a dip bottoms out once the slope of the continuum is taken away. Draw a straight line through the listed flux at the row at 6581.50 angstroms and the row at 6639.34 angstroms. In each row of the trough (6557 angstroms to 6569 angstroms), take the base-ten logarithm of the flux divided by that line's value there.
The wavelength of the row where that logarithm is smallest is 6557.29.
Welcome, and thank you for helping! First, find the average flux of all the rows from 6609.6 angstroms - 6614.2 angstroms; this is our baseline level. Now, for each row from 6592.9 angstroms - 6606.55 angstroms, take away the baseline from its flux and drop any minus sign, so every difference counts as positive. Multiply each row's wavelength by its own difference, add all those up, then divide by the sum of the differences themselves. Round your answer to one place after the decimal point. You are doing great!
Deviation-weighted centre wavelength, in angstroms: 6599.1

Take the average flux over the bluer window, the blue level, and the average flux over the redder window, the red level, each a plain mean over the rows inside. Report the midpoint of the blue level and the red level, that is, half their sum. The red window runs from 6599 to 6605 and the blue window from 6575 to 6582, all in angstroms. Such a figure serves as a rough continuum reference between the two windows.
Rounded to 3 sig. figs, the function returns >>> 7.22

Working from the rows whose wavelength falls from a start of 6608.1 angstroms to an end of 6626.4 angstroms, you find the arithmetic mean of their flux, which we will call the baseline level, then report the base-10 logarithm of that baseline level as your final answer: 0.8587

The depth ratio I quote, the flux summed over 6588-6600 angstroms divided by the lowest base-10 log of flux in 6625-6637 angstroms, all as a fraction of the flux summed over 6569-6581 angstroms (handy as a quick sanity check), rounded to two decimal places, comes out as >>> 1.12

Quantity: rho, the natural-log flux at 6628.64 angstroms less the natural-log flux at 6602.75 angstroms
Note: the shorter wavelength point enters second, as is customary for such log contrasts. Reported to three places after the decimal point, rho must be 0.022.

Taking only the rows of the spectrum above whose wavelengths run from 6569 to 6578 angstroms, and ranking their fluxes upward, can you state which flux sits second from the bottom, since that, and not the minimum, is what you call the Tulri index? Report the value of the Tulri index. 7.363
